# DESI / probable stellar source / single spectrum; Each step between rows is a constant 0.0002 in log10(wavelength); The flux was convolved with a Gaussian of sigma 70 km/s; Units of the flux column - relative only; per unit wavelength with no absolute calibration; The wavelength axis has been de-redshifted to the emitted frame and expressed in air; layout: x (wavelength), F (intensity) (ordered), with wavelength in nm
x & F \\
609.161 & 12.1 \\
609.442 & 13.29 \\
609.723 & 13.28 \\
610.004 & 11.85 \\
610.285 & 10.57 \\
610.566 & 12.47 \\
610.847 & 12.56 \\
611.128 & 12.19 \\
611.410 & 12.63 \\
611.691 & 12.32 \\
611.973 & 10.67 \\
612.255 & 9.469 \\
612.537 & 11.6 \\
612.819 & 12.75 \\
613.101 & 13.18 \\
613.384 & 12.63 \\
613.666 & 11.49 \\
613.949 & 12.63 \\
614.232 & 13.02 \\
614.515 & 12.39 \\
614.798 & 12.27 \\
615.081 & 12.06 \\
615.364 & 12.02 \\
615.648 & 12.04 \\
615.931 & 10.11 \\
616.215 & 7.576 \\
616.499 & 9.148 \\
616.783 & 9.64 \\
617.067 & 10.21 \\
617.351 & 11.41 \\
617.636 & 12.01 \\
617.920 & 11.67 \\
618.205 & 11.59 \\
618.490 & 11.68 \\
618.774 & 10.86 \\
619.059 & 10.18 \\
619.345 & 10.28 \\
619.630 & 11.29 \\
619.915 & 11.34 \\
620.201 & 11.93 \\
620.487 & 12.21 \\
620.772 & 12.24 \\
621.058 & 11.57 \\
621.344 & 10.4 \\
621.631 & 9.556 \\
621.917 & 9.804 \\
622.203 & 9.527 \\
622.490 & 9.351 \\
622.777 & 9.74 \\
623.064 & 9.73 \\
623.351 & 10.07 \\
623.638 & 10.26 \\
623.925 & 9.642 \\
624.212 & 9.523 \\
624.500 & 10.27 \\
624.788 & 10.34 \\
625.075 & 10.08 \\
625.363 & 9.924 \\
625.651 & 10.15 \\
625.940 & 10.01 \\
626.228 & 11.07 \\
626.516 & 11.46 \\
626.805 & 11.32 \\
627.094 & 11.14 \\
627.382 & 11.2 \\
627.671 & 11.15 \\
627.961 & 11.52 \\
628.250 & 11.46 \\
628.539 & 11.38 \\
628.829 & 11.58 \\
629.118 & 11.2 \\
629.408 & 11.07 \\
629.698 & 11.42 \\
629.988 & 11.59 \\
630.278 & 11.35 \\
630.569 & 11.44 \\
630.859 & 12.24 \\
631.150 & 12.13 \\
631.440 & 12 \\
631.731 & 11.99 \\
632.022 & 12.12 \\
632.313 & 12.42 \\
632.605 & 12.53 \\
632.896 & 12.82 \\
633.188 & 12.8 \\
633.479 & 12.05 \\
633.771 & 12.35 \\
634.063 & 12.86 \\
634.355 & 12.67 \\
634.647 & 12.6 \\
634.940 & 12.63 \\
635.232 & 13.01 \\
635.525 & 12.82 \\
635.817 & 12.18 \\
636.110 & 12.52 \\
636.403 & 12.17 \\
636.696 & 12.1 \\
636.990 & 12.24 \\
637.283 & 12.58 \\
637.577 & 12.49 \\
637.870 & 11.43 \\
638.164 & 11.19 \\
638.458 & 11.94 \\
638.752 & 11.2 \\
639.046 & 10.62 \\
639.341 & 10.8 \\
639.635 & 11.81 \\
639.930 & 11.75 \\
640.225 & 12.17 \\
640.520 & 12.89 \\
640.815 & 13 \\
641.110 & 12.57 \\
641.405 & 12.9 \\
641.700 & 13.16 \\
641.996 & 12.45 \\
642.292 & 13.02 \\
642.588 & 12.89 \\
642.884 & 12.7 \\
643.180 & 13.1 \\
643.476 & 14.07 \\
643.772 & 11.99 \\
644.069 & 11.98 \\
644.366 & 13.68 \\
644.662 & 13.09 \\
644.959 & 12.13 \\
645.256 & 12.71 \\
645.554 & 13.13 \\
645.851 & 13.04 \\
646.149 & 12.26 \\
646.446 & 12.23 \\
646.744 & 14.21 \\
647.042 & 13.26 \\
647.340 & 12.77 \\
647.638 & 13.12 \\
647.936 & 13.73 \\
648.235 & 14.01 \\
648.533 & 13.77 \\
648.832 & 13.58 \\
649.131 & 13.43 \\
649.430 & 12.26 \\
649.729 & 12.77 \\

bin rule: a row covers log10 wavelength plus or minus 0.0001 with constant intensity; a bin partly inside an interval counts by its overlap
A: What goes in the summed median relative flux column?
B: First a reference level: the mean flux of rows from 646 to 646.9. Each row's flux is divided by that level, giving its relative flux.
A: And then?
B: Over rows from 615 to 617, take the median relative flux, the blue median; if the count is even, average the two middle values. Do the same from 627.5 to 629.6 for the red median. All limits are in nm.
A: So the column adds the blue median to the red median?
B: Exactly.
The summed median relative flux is 1.67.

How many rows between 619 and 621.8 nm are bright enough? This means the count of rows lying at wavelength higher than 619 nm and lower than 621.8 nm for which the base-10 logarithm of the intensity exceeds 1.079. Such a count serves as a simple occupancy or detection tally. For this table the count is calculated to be 2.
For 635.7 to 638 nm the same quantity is 7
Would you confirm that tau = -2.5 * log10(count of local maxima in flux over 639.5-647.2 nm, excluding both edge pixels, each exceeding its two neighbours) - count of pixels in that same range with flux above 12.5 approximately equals -19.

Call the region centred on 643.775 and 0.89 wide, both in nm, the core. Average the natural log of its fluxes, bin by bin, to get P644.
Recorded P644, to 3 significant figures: 2.54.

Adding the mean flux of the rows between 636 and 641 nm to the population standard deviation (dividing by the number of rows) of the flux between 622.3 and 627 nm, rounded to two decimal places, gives 12.53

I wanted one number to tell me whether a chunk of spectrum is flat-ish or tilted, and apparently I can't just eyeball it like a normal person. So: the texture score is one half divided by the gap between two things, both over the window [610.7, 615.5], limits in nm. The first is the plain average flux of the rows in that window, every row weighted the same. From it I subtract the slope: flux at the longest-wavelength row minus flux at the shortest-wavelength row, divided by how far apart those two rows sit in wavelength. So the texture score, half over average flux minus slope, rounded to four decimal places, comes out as 0.0409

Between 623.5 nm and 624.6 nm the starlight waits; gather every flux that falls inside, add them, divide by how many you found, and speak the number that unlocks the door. 9.9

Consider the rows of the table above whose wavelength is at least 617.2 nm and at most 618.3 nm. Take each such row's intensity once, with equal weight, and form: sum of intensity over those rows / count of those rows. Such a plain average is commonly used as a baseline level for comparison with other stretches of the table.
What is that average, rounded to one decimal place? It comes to 11.7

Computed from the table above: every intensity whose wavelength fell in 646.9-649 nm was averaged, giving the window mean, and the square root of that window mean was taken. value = 3.67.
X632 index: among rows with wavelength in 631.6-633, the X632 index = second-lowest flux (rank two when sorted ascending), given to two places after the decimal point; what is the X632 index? 12.12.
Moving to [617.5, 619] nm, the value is 11.59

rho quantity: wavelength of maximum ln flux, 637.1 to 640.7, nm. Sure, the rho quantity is 640.520 nm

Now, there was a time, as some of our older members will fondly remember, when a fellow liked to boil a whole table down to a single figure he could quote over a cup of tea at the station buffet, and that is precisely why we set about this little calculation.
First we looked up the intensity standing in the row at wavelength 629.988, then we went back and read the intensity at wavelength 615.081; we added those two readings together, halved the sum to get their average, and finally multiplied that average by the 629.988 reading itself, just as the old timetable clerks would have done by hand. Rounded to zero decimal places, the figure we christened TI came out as 137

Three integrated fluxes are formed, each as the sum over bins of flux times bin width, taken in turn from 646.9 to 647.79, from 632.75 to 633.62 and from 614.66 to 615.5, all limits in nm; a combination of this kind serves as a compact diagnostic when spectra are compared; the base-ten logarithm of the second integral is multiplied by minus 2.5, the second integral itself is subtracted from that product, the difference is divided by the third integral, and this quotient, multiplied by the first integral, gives -15.4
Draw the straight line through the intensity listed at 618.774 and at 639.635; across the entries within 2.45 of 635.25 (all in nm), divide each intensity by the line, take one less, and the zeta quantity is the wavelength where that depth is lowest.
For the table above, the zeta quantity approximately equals 636.696 nm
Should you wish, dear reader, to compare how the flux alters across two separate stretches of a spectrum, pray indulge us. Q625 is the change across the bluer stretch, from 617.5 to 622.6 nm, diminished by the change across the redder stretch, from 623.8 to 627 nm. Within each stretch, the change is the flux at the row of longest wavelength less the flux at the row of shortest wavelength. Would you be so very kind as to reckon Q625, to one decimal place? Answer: -4.3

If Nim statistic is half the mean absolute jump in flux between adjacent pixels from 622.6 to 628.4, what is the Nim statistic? 0.14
